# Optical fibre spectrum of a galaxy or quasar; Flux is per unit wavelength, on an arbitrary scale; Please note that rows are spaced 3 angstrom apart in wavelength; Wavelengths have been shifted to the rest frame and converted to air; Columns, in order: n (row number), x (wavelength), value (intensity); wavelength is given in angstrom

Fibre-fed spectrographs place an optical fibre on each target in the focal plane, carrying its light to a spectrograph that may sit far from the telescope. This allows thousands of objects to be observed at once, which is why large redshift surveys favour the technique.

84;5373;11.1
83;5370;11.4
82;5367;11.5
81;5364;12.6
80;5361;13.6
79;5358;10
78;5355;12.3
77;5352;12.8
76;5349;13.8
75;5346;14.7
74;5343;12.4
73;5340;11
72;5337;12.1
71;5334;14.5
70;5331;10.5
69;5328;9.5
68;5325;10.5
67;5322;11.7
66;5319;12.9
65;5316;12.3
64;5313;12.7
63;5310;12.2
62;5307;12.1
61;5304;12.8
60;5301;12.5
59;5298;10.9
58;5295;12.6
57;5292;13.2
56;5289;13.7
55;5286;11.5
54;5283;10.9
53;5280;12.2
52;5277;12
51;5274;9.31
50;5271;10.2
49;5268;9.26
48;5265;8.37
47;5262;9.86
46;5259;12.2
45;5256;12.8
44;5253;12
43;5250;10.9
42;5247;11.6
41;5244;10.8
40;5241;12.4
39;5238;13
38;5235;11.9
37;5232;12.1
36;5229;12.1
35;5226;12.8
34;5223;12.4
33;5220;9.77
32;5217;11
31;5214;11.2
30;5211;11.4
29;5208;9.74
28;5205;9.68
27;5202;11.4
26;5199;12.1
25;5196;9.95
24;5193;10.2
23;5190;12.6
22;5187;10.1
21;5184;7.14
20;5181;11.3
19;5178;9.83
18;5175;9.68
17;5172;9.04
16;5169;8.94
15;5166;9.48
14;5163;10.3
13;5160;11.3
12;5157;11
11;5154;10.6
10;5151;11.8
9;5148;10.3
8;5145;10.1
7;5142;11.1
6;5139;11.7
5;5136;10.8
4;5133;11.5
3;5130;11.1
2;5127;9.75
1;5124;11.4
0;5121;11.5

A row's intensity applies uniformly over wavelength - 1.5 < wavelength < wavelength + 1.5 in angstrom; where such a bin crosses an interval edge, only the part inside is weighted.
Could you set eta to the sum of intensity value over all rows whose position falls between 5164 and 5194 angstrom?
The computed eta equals 98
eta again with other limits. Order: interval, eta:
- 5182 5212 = 104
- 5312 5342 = 118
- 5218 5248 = 119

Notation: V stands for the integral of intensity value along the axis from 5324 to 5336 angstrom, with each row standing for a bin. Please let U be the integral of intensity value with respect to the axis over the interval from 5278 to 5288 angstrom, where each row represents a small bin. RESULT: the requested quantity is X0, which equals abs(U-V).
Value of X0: 19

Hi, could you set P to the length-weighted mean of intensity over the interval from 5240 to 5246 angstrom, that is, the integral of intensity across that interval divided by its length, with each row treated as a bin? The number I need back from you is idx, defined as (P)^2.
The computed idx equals 133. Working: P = 11.5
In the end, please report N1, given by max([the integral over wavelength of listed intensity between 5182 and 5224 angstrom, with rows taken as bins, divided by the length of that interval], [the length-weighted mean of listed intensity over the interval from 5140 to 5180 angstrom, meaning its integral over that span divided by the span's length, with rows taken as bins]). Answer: 10.6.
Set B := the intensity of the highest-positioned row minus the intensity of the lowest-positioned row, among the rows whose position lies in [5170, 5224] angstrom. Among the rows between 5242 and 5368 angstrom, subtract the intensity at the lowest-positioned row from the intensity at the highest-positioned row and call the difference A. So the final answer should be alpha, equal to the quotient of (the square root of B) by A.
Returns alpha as 3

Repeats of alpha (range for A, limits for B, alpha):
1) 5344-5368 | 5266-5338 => -1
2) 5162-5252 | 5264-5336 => 4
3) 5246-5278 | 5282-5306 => 3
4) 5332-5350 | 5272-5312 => -2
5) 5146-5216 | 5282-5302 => 1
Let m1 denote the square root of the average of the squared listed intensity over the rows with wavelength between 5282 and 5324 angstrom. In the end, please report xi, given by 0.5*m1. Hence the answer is 6.2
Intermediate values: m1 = 12.3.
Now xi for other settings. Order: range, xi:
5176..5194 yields 5.2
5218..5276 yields 5.7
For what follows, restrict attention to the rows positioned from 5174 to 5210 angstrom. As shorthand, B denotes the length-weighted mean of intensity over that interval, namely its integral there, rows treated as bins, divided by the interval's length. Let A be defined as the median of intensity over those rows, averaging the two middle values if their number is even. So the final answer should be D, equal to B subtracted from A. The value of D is -0.31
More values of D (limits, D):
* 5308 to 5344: 0.30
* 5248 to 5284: 0.06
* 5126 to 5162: 0.12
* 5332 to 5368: -0.09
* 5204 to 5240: 0.19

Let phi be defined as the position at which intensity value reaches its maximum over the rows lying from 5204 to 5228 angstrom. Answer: 5226 angstrom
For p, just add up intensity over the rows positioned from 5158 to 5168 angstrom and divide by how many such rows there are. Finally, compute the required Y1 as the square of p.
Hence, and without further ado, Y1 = 107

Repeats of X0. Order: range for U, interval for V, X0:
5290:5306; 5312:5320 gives 98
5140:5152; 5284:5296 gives 22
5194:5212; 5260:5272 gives 78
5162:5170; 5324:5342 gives 129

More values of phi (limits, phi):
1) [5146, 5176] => 5151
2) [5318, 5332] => 5319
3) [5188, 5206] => 5190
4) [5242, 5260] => 5256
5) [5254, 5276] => 5256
